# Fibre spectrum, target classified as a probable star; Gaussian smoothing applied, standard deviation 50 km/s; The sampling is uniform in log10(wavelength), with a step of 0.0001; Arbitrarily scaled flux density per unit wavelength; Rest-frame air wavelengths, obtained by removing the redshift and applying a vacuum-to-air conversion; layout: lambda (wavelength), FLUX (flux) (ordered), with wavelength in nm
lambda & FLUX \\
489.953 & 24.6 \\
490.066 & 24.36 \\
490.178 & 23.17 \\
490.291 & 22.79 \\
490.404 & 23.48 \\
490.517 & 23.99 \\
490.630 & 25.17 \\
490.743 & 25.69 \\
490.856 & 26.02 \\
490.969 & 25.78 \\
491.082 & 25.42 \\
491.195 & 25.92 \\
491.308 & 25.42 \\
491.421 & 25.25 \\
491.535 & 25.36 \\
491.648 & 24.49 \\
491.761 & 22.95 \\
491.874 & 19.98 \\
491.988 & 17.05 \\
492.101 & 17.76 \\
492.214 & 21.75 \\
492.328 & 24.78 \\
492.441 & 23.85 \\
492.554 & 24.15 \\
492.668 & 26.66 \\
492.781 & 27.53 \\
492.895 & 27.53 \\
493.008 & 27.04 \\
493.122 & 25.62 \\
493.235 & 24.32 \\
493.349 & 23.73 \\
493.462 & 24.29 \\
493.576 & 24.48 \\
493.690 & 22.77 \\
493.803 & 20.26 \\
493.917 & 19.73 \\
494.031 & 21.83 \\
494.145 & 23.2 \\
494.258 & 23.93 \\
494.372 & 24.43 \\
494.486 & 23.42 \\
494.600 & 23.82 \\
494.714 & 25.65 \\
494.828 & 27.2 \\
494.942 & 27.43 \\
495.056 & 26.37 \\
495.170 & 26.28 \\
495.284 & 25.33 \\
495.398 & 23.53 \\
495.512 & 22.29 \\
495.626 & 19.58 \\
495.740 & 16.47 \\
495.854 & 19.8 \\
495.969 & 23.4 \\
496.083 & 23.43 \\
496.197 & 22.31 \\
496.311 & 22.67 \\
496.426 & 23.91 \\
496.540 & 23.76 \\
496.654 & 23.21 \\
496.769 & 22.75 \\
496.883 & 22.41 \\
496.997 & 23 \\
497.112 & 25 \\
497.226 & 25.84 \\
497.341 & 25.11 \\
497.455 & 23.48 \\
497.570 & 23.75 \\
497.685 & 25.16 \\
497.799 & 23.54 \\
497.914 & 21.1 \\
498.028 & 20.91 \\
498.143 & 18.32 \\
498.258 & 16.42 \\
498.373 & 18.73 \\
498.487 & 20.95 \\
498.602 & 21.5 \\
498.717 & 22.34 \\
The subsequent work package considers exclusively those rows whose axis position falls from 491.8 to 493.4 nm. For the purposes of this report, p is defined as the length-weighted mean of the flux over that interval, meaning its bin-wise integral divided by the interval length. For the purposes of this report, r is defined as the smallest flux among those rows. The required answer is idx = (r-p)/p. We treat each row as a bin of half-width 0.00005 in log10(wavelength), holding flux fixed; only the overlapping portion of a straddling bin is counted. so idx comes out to -0.28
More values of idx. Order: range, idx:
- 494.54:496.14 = -0.30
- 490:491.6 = -0.08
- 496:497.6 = -0.06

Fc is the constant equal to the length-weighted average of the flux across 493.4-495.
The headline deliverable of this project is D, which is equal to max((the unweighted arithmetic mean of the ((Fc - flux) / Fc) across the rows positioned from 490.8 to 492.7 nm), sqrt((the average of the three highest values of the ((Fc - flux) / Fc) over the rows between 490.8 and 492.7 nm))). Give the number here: 0.48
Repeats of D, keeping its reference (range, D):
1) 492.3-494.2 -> 0.36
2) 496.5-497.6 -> 0.21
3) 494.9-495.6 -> 0.04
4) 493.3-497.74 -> 0.47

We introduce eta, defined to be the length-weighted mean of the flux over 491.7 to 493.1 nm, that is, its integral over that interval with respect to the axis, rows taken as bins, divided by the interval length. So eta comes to 23.5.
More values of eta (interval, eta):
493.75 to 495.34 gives 24.2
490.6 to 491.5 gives 25.6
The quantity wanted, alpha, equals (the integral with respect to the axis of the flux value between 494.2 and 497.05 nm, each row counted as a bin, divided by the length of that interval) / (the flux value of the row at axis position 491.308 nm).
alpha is 0.92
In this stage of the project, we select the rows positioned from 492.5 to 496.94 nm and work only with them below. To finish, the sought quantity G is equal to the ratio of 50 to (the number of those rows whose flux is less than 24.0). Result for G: 2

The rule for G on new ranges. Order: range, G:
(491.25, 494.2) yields 4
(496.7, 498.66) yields 4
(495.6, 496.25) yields 8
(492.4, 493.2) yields 50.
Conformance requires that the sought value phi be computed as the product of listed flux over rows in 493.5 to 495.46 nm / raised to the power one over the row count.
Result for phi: 24.0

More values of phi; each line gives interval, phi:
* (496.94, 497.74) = 24.5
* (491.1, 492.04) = 23.1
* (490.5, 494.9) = 23.9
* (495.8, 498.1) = 23.2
